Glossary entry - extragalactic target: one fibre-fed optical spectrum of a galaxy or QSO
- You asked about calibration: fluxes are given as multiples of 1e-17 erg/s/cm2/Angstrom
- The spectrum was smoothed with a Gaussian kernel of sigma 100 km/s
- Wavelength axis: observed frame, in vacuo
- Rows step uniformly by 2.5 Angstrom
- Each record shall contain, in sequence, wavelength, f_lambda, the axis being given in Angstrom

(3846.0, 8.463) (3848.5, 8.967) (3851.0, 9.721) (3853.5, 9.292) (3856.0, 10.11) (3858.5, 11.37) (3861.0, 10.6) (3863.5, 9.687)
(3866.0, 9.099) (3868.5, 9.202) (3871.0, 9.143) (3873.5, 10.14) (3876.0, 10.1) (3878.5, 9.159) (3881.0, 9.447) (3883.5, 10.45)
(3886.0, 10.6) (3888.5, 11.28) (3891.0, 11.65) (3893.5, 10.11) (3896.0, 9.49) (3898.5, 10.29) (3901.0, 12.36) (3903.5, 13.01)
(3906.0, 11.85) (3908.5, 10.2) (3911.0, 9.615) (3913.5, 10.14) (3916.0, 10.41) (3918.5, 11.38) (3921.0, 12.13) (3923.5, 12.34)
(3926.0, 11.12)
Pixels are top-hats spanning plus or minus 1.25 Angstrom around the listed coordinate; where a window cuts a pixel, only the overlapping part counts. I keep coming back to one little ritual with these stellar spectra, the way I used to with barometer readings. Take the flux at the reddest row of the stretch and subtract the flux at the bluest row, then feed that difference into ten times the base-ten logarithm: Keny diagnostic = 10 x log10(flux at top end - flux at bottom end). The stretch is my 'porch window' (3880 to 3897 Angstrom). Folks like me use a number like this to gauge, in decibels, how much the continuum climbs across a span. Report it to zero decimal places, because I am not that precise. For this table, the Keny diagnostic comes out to -14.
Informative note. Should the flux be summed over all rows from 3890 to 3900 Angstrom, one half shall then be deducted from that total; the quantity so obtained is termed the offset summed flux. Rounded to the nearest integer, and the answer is 41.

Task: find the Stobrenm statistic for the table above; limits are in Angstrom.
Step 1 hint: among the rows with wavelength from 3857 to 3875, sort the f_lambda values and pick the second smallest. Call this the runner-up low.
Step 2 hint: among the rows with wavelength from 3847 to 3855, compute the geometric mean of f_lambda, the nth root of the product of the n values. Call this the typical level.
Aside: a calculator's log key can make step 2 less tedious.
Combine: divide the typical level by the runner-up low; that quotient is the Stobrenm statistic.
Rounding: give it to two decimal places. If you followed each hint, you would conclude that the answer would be 1.02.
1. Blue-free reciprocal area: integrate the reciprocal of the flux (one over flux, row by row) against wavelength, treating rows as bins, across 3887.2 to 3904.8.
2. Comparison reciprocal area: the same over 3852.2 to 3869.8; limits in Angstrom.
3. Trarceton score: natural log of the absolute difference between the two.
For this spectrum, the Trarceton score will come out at -1.6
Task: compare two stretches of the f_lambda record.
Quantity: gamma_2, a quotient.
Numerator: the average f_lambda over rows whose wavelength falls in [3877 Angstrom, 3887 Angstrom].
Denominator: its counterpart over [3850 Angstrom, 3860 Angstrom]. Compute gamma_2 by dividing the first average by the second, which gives 0.98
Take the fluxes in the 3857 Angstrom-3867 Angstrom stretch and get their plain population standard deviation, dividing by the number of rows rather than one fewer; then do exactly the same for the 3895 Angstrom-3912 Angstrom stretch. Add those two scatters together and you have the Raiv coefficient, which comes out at 2.2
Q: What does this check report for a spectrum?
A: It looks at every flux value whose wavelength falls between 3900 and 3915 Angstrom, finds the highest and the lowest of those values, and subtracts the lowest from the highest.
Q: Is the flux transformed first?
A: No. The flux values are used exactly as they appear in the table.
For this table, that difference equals 3.4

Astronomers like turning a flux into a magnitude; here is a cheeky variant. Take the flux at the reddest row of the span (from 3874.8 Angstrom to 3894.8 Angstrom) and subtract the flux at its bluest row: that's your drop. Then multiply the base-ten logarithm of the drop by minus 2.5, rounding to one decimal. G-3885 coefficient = 5.0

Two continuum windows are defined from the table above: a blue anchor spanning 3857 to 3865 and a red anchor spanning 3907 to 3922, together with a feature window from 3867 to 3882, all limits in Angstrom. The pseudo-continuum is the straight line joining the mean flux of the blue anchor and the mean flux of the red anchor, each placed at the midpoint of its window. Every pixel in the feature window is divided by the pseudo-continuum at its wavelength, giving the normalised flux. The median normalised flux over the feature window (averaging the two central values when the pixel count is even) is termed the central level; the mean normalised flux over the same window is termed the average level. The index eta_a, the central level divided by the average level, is 0.98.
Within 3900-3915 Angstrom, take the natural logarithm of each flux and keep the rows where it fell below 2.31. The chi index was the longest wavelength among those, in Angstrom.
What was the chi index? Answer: 3911.0 Angstrom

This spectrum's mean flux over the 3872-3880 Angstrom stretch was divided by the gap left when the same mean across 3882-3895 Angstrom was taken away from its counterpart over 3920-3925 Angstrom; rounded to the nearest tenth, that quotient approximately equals 6.9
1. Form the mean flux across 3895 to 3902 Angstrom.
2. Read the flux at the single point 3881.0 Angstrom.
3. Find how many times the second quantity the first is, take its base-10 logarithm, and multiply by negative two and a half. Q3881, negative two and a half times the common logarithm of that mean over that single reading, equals -0.14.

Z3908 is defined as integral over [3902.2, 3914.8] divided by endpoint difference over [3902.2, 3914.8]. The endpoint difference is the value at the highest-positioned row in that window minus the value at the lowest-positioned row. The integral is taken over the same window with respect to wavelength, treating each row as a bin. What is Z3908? -48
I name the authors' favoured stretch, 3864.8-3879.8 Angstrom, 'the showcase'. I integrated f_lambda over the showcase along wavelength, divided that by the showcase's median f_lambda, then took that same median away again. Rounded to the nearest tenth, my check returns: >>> 6.3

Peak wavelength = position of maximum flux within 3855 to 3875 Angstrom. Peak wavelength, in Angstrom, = 3858.5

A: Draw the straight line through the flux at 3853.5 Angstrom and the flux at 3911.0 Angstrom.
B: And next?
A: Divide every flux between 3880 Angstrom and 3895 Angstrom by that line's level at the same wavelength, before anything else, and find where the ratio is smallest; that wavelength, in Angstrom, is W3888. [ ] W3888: 3881.0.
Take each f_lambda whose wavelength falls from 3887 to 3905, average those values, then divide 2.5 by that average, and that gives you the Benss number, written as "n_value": 0.224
